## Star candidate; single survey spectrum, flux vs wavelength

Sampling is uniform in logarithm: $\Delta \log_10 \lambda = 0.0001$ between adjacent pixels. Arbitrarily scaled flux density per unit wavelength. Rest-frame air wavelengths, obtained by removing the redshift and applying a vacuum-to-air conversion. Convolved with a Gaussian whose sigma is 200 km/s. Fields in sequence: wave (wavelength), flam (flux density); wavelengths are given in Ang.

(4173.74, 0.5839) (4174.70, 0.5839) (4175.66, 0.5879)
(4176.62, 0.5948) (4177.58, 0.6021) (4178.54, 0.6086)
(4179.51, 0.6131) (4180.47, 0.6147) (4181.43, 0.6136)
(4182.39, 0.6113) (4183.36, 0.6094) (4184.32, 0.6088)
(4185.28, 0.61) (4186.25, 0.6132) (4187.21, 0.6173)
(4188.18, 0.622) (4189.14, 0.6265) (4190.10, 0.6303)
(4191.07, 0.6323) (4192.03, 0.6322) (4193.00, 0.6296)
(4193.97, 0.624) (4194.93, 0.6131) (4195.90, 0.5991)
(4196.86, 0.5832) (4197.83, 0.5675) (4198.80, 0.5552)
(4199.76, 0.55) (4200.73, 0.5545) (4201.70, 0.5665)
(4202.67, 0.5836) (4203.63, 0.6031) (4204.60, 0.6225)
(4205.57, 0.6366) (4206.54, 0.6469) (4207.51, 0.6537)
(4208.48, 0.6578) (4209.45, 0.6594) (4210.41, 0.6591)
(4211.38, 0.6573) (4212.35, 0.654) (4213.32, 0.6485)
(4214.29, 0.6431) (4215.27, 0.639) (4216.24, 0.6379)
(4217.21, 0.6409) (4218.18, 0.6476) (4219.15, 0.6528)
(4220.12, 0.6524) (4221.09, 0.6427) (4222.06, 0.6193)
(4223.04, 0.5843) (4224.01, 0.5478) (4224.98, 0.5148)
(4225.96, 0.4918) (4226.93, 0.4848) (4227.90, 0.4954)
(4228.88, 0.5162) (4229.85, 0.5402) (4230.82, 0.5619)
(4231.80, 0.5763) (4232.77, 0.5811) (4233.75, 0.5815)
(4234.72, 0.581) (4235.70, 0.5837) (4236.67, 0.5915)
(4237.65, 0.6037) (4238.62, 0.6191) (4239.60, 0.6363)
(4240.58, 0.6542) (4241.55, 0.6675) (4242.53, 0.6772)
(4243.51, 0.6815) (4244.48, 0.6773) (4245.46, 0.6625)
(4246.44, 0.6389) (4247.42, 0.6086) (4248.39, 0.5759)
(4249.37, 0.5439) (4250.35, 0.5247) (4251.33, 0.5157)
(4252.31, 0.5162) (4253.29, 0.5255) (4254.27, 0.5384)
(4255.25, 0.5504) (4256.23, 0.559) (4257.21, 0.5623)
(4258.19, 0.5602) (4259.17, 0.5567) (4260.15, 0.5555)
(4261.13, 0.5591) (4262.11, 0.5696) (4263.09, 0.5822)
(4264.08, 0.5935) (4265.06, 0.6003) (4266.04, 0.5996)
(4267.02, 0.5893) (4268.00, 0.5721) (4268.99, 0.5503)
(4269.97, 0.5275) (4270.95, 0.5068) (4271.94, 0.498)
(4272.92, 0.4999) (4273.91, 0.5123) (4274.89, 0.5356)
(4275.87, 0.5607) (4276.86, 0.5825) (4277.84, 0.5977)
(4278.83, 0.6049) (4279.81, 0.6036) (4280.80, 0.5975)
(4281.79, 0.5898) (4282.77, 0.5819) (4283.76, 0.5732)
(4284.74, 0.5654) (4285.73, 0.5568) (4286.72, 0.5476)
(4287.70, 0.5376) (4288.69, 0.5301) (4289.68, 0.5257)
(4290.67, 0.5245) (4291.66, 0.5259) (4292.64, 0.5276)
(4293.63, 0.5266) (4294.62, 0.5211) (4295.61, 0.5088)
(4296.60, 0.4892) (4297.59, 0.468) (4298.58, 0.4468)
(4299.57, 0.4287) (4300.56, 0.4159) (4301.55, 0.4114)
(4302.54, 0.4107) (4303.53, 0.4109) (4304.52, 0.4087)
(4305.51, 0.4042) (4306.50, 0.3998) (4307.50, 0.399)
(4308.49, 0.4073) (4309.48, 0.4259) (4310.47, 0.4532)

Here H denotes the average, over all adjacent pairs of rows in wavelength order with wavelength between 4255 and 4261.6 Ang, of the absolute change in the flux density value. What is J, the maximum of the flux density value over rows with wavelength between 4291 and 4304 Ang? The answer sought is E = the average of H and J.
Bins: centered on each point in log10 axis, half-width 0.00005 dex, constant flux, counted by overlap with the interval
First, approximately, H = 0.004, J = 0.5276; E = 0.266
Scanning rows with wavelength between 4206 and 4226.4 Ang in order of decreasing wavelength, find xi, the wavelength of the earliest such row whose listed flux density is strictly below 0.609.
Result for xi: 4225.96 Ang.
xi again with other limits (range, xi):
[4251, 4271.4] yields 4270.95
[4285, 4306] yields 4305.51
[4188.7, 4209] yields 4203.63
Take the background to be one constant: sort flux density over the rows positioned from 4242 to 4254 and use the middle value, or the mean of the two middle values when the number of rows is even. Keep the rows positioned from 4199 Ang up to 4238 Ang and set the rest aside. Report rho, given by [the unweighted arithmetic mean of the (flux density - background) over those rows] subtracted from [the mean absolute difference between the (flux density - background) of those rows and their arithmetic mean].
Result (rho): 0.04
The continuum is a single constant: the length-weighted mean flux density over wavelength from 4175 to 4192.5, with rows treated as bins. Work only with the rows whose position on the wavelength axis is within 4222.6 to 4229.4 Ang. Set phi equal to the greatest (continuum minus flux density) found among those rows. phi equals 0.13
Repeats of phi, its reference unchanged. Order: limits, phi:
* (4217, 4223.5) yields 0.03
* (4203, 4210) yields 0.01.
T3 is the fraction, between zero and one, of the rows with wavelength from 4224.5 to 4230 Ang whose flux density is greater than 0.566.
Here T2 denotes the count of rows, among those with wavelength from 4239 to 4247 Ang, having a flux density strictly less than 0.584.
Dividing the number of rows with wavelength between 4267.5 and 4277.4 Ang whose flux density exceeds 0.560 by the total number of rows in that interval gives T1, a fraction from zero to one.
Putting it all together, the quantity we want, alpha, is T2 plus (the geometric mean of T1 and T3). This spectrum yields 0.0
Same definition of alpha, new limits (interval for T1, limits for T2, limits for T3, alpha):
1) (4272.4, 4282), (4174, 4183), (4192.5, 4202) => 1.7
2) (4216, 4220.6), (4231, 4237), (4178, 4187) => 6.0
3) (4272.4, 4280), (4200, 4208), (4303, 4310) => 3.0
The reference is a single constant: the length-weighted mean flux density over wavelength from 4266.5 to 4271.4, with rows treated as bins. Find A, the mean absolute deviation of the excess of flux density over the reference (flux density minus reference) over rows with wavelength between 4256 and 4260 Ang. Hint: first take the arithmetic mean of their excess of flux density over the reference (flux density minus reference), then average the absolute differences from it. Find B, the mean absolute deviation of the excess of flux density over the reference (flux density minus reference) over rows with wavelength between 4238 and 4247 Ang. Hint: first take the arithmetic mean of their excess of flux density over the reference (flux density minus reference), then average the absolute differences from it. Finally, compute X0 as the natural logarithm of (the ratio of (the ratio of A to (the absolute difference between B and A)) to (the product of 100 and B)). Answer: -2.8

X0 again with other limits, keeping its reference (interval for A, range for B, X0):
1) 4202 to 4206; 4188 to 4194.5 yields 1.3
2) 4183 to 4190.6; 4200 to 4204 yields -0.8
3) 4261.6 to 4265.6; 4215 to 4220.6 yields 1.3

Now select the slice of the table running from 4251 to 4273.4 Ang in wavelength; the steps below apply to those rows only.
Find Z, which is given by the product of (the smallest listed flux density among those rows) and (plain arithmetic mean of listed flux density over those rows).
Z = 0.275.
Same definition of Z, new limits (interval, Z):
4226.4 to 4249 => 0.291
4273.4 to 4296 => 0.282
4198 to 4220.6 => 0.345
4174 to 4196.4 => 0.358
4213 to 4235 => 0.284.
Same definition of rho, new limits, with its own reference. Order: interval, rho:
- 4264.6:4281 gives 0.07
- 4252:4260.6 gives 0.06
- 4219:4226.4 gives 0.06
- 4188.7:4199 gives 0.01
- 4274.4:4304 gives 0.12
